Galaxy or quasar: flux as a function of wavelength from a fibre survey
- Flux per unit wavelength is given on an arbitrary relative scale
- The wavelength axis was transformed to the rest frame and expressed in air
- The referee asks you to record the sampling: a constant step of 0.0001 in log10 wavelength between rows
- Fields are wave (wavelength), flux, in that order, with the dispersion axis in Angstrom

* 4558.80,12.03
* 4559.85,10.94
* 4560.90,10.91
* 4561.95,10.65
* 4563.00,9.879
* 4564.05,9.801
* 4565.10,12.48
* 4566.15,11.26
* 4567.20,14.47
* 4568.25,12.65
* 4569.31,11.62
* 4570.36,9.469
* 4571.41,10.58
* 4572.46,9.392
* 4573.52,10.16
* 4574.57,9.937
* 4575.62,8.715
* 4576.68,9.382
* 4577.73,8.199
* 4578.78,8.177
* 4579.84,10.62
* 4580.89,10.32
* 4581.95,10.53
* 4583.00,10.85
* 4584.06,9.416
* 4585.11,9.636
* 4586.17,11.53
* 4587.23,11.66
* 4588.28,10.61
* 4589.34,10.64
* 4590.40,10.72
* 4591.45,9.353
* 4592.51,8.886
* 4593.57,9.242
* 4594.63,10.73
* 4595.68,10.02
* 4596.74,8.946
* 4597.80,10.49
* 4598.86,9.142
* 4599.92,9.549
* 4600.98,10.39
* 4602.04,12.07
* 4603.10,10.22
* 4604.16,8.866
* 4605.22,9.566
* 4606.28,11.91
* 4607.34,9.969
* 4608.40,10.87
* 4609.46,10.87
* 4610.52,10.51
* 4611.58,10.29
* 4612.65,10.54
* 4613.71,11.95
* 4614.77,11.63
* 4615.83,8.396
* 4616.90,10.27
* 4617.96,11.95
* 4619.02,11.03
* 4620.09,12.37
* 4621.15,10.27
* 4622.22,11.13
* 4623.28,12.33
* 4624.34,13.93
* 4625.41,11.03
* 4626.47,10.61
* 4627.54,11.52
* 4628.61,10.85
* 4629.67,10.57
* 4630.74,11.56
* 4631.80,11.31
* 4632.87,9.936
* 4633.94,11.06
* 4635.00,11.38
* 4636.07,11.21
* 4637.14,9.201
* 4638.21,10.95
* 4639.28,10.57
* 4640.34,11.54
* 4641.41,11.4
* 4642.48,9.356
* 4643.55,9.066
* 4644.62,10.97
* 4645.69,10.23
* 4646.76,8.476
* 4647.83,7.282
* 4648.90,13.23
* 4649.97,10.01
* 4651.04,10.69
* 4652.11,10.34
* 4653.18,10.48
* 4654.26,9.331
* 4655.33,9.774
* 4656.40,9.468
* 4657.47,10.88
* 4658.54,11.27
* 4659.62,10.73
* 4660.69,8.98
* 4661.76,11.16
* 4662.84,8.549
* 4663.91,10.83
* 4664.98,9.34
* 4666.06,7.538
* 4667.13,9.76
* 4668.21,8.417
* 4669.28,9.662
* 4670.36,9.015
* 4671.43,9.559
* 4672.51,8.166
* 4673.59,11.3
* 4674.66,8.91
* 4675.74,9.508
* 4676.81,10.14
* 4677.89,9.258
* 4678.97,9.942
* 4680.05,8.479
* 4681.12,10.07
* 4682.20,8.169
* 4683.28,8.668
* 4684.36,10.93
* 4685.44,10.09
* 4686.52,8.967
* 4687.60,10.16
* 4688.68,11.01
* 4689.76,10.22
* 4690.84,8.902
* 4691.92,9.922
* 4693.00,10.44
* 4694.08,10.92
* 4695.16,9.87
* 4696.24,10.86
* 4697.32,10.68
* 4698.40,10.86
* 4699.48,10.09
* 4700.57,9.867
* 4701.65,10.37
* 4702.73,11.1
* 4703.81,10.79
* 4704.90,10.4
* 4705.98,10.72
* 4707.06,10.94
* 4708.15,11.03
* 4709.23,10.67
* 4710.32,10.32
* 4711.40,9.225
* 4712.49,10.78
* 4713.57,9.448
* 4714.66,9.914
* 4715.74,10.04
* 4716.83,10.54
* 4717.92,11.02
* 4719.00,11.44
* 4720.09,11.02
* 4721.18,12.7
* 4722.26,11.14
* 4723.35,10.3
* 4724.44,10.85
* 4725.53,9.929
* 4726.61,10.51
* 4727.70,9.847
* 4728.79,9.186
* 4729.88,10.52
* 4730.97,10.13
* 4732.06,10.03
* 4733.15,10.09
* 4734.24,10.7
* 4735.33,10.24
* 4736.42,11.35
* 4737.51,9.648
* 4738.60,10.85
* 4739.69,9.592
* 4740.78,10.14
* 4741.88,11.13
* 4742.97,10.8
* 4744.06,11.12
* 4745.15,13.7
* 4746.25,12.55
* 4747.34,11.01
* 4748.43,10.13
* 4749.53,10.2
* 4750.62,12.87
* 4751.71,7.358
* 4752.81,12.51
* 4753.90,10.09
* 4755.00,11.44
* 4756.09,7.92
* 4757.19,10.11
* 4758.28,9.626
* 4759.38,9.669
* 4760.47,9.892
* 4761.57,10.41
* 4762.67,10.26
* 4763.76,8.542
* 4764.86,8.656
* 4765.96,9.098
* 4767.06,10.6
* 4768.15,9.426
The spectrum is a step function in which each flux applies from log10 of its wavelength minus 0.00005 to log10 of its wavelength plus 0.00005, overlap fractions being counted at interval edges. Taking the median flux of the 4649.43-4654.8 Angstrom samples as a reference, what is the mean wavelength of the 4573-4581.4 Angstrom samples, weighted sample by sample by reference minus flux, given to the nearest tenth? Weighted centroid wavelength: 4577.1 Angstrom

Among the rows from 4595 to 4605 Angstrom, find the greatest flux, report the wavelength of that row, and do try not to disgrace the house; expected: 4602.04 Angstrom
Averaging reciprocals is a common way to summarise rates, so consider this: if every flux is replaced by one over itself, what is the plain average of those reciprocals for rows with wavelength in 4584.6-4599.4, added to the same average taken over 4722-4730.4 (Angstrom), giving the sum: 0.197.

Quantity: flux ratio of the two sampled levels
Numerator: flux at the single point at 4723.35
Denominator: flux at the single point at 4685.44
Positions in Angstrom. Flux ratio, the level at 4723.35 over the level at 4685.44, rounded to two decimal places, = 1.02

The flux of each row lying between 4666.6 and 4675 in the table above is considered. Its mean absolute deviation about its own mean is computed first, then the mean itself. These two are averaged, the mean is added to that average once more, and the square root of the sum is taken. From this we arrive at 3.79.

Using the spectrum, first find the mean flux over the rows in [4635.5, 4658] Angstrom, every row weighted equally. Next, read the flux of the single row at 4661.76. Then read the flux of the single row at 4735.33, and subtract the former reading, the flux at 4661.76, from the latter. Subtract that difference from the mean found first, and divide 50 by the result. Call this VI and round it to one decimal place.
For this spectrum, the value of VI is 4.5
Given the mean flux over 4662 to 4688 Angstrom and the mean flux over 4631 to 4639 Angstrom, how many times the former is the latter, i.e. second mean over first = 1.14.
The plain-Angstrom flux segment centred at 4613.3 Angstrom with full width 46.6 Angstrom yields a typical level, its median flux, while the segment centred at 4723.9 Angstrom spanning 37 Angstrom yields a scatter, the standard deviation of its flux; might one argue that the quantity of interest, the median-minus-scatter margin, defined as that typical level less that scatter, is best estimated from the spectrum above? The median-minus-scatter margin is 10.0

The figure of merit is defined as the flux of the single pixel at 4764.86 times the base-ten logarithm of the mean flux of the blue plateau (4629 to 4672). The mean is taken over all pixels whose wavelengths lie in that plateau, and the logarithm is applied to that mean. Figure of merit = 8.7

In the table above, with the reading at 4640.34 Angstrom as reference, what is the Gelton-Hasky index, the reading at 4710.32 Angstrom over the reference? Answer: 0.89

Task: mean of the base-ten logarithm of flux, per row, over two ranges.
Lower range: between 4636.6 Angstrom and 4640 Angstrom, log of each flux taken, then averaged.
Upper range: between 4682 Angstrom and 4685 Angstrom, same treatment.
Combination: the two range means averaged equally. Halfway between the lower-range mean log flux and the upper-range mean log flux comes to 0.99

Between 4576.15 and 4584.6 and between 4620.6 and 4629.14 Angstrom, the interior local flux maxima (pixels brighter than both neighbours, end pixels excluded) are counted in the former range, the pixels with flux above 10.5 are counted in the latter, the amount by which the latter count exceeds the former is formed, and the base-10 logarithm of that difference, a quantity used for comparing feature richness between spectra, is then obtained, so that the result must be 0.70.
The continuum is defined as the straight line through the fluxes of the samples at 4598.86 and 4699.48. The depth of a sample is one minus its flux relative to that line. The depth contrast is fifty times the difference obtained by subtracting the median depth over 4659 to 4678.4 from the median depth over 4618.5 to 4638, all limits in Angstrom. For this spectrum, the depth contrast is -11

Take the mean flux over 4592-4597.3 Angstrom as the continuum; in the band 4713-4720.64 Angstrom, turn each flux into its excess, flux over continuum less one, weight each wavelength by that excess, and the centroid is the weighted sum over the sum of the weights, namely 4718.3 Angstrom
